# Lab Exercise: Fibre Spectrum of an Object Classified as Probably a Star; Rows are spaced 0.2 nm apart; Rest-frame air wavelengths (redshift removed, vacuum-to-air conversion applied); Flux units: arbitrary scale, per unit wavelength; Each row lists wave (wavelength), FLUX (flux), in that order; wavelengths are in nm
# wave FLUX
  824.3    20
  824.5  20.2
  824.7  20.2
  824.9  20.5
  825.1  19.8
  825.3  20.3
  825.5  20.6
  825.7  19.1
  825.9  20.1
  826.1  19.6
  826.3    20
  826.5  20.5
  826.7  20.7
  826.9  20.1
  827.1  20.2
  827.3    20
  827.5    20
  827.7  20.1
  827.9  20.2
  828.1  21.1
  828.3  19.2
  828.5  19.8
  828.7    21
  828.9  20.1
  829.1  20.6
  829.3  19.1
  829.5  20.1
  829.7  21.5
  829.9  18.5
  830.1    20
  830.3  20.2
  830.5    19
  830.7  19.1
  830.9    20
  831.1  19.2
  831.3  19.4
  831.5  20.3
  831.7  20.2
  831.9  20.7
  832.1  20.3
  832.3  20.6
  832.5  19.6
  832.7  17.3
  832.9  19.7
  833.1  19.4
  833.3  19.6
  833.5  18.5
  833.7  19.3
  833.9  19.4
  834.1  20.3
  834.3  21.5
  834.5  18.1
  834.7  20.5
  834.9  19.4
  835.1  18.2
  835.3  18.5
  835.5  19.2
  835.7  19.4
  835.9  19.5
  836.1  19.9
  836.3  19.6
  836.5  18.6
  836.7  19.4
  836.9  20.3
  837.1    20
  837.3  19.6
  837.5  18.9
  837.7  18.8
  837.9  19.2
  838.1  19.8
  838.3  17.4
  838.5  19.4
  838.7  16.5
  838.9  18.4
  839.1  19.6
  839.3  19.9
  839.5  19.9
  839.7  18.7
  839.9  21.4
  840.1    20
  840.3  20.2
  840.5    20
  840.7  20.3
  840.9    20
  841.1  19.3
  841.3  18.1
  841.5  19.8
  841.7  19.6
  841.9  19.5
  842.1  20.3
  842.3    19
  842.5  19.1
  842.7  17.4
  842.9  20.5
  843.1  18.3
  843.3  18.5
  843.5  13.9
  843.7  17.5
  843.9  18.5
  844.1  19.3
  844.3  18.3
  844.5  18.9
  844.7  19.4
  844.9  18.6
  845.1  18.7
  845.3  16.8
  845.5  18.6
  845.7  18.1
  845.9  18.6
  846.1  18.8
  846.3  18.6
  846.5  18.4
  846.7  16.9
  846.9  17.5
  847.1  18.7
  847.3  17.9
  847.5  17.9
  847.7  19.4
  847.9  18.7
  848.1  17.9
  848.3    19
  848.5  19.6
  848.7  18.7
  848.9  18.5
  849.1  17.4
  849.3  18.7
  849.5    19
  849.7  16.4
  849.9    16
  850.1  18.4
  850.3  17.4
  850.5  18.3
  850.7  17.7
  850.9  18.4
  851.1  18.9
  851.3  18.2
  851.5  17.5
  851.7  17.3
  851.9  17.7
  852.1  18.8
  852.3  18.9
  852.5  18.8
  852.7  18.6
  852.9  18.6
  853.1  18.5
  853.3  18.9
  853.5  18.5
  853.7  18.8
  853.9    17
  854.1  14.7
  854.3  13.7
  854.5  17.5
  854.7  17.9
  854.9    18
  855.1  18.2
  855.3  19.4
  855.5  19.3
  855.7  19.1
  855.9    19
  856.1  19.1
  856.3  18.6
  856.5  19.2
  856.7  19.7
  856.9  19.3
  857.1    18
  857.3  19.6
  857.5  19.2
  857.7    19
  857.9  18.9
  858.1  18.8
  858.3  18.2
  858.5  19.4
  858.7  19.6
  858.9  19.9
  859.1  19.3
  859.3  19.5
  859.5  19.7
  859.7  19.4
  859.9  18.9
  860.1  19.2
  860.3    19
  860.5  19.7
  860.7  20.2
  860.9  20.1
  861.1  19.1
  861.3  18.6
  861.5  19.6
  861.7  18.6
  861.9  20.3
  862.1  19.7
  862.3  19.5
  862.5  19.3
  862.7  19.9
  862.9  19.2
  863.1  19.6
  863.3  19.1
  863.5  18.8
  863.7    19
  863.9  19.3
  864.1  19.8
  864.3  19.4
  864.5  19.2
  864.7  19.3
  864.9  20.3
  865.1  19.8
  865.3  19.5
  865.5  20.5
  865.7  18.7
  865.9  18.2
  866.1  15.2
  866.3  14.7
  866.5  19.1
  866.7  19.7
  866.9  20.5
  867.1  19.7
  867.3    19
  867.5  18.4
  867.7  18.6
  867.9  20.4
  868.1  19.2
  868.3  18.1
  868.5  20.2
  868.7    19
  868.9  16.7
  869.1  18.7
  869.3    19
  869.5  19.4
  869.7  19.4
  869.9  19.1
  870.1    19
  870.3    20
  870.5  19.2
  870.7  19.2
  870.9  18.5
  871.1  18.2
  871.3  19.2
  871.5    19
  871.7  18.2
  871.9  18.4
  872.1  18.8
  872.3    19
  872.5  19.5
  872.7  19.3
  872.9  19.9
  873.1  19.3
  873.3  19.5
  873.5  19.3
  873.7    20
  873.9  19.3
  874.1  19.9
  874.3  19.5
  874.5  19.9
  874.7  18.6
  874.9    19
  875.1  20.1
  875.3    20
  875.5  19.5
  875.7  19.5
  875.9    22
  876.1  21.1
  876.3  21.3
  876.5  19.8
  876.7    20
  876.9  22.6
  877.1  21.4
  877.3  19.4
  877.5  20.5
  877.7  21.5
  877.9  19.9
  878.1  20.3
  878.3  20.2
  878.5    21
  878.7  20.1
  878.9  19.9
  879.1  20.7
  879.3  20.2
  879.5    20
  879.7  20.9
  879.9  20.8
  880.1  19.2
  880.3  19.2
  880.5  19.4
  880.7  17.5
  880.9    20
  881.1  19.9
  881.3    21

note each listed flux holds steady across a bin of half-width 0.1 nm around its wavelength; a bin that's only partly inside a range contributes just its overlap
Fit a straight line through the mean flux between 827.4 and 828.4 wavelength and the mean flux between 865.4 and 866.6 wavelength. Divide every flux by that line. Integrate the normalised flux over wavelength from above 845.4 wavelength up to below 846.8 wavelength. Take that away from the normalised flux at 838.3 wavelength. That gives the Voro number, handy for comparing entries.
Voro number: -0.46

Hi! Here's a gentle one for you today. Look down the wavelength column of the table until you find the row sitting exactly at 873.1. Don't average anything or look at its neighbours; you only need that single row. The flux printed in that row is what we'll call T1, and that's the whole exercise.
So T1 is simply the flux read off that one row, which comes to 19.3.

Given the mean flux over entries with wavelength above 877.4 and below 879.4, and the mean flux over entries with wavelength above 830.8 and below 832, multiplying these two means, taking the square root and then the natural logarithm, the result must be 3.006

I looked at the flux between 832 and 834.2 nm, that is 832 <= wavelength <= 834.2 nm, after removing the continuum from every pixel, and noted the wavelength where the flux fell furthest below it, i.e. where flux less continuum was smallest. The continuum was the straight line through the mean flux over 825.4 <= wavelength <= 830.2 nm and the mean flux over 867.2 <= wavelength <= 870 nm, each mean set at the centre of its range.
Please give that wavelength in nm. 832.7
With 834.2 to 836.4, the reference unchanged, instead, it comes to 834.5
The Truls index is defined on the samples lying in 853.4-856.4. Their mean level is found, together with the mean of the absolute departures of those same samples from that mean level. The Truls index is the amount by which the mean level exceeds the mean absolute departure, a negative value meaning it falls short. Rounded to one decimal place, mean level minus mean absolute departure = 16.7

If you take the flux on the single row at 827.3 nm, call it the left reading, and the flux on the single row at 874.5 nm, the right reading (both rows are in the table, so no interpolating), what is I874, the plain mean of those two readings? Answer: 19.95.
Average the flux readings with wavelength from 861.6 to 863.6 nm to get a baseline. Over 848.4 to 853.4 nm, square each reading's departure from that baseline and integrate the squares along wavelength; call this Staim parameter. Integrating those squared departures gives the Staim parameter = 11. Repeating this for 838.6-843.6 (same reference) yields 11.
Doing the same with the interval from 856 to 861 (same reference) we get 1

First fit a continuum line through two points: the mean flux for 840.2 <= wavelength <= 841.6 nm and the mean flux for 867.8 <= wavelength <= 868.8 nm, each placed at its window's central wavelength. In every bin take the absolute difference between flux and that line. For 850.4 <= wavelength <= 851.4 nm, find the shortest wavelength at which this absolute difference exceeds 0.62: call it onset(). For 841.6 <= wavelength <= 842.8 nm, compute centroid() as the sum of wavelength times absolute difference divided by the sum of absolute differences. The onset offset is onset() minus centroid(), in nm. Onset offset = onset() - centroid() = 8.02 nm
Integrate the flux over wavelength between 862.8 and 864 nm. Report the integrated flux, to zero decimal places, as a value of 23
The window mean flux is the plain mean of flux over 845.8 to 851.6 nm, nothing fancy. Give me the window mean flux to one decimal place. 18.2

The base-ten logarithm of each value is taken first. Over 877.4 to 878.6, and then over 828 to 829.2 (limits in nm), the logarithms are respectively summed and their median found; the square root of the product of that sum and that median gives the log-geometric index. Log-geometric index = 3.2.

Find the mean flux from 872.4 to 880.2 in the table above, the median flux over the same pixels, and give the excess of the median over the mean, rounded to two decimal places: -0.13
